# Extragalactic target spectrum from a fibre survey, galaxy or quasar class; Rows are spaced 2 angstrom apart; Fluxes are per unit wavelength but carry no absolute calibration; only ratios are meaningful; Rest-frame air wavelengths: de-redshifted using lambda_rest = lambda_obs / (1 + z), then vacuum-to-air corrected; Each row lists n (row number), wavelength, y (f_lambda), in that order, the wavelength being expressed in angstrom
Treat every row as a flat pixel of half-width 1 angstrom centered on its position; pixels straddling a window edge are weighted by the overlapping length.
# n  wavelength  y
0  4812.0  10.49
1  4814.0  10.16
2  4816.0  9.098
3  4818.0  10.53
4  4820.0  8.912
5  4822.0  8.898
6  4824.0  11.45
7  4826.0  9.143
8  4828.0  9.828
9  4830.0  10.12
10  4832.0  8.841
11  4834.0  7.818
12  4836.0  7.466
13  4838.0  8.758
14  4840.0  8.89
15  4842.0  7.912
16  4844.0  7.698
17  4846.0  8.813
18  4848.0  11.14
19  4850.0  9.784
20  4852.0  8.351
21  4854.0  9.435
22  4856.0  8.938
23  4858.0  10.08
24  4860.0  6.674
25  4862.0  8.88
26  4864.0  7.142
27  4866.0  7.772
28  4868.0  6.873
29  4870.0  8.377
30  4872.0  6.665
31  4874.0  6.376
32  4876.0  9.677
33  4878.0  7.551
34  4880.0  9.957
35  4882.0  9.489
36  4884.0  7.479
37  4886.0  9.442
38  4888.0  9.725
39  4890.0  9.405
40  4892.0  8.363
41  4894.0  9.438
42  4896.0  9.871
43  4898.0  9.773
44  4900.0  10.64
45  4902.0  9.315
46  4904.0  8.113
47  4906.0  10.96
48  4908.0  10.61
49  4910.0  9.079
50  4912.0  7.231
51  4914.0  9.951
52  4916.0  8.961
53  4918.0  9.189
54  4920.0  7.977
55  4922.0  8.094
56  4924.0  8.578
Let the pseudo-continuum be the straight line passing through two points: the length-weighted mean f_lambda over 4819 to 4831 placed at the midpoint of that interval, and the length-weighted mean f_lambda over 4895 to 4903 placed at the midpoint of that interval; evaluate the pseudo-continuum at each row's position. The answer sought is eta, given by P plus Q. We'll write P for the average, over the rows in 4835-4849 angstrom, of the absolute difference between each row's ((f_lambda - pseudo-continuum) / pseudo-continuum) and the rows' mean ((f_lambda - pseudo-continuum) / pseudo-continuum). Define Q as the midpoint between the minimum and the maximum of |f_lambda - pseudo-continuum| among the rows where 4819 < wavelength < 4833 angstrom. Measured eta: 1.0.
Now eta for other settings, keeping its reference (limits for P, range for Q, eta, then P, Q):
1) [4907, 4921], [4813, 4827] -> 1.2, 0.08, 1.1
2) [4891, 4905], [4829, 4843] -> 1.4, 0.07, 1.3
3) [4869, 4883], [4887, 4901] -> 0.9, 0.12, 0.8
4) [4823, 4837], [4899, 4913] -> 1.8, 0.11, 1.6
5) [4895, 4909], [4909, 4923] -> 1.4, 0.07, 1.4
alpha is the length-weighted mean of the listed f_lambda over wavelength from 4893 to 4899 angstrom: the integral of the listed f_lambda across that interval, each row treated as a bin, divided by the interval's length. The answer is 9.7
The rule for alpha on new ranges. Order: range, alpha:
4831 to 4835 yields 8.3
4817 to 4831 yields 9.8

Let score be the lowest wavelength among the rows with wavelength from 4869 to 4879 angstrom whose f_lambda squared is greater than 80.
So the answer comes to 4876.0 angstrom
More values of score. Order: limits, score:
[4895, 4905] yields 4896.0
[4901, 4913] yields 4902.0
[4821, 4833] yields 4824.0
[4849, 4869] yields 4850.0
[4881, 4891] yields 4882.0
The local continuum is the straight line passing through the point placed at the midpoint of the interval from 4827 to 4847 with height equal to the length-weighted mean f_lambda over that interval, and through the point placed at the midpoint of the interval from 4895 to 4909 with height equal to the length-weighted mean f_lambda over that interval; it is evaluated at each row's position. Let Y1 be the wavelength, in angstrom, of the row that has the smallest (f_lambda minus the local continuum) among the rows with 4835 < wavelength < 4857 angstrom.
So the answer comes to 4836.0 angstrom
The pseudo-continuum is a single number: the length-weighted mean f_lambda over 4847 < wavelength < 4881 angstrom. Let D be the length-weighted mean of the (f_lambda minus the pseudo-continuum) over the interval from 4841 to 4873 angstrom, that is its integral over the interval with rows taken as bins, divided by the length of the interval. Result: 0.0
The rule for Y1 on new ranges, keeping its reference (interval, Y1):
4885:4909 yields 4904.0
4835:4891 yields 4874.0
